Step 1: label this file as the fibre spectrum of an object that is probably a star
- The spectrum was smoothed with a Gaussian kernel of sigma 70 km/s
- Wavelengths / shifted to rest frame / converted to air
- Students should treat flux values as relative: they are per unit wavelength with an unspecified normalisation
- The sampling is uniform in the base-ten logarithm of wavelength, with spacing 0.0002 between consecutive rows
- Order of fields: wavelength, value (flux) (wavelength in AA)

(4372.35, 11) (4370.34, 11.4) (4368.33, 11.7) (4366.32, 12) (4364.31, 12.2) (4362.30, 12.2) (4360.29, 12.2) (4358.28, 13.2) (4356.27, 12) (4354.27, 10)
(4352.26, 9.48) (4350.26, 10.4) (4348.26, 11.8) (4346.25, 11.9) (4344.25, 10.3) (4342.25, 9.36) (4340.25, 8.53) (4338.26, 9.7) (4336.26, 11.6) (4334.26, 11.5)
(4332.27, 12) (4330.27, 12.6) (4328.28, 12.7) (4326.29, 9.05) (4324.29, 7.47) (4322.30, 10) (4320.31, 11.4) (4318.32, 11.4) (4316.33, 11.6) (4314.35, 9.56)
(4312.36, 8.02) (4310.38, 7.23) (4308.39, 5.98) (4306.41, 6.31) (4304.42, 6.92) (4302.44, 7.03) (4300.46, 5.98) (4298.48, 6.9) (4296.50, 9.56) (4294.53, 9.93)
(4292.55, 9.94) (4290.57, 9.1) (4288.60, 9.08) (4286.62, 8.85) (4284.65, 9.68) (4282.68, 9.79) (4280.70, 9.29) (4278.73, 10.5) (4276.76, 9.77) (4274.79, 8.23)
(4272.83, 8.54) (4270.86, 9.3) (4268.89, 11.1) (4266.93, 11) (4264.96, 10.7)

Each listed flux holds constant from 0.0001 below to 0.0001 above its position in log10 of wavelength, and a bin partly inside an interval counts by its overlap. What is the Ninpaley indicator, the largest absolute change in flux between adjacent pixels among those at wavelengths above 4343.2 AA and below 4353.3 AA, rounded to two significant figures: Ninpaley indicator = 1.6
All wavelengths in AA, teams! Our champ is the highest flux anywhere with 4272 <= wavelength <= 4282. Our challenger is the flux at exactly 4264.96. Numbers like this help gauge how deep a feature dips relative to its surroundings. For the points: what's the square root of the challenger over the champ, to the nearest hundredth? 1.01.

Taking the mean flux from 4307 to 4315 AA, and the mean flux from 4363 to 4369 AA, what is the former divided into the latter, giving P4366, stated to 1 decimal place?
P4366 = 1.6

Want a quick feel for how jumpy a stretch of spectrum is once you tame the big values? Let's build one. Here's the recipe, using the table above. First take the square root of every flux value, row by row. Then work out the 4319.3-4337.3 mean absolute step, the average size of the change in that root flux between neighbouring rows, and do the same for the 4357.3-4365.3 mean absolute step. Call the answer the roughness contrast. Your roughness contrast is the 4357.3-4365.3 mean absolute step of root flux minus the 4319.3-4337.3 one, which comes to -0.16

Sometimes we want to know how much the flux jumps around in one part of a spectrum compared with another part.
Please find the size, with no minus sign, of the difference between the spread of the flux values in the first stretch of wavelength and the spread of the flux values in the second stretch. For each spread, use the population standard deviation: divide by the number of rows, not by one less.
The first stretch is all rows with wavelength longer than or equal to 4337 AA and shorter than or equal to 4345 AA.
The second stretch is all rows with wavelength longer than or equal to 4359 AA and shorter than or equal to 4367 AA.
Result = 0.55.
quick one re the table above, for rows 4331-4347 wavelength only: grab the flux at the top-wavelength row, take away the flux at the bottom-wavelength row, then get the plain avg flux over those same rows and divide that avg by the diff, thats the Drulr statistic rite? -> -106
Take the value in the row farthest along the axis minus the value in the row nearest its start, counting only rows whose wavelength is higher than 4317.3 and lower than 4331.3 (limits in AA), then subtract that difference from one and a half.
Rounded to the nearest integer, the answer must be 0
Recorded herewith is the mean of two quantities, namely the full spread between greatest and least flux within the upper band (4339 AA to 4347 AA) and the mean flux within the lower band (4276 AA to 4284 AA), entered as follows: 6.6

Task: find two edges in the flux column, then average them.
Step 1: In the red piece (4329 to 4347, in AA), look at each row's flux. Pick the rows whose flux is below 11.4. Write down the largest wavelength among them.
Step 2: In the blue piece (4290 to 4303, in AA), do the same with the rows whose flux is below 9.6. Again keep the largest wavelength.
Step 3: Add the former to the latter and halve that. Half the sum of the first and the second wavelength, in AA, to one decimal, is 4323.3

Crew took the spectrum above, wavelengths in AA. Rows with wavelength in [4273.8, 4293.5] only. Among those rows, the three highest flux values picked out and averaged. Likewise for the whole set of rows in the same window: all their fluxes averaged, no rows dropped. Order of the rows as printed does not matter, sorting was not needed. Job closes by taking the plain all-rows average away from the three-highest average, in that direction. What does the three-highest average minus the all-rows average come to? 0.65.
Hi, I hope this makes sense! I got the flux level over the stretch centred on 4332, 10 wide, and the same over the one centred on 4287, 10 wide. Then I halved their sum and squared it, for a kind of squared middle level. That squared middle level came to 114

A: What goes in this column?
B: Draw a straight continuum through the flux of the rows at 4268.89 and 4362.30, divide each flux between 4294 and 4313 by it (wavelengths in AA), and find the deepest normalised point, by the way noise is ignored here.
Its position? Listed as 4308.39 AA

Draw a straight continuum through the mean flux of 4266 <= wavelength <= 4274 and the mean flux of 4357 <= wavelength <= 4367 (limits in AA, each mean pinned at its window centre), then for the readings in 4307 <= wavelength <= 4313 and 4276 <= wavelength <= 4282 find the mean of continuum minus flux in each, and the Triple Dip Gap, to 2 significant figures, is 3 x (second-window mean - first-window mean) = -11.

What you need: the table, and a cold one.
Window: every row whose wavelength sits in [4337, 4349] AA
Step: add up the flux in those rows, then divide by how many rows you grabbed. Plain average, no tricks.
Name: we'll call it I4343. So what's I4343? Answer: 10.3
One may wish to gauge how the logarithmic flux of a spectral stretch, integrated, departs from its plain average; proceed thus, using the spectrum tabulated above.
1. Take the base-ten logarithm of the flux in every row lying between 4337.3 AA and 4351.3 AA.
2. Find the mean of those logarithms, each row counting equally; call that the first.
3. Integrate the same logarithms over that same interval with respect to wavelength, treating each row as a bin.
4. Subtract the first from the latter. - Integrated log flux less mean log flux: 13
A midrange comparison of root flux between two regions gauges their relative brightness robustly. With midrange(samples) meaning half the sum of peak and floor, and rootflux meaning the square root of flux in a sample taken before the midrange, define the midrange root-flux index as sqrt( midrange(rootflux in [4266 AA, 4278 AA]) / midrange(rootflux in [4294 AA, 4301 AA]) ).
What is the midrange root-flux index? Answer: 1.05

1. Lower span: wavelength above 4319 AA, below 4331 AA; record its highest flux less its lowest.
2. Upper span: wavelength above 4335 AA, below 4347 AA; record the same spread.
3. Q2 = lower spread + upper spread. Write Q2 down 9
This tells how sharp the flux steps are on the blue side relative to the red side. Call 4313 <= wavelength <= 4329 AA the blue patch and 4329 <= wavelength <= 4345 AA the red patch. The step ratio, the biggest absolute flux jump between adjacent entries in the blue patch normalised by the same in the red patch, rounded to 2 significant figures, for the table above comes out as 1.9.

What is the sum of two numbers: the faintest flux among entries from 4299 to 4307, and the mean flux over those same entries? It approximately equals 13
